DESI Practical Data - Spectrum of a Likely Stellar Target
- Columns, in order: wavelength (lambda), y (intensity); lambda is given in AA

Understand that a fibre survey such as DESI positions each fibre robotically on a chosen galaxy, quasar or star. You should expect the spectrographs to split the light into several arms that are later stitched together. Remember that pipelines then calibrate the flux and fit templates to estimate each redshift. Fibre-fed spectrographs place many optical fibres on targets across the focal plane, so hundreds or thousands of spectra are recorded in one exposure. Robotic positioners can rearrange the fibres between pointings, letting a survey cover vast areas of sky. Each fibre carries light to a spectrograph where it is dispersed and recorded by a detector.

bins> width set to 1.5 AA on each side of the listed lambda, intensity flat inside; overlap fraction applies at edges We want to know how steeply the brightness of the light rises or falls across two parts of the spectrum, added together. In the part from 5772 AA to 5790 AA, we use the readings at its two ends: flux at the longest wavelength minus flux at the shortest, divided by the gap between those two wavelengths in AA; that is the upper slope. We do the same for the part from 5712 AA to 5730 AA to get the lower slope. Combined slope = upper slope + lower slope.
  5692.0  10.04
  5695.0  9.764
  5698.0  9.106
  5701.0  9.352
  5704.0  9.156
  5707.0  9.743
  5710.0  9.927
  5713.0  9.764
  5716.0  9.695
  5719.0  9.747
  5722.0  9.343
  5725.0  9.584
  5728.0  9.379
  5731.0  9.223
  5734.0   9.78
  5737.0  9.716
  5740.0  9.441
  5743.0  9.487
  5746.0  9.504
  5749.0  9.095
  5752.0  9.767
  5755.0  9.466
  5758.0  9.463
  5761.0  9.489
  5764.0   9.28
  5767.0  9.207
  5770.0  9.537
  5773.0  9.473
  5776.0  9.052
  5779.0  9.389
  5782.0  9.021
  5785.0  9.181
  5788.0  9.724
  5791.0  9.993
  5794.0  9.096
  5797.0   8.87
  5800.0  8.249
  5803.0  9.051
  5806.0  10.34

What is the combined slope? -0.01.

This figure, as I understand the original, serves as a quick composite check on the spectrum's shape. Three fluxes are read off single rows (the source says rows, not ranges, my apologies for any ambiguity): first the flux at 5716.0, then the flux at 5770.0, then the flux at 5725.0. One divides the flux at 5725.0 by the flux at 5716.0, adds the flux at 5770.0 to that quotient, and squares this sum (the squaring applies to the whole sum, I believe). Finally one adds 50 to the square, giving 161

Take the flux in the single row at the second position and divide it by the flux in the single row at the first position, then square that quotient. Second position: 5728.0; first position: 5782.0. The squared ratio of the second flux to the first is 1.08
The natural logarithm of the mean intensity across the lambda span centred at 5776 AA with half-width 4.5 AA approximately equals 2.23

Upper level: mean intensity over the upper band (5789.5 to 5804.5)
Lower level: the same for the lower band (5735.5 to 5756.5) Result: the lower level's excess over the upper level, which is 0.44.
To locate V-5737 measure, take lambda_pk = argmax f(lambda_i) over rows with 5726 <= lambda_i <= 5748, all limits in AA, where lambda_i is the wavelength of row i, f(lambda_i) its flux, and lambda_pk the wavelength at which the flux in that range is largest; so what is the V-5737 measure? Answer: 5734.0 AA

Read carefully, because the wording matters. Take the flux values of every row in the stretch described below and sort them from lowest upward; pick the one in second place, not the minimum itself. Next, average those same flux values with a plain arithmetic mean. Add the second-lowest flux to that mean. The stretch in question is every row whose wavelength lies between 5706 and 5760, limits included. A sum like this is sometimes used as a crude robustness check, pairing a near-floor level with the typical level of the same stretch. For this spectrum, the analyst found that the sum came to 18.8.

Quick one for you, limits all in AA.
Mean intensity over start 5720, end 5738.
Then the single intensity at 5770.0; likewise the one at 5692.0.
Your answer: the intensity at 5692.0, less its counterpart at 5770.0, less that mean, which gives -9.0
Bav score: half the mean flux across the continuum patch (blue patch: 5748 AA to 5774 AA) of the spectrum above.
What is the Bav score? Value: 4.71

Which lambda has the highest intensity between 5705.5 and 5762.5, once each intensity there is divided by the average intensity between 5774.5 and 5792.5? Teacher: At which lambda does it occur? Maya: 5710.0 AA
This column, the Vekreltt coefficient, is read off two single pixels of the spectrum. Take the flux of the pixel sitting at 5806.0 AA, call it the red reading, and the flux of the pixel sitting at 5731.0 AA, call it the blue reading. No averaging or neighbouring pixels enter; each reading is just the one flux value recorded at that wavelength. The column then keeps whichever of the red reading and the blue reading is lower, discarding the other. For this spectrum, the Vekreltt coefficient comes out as 9.22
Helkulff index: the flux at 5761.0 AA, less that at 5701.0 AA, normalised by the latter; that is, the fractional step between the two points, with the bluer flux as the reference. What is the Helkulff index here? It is 0.015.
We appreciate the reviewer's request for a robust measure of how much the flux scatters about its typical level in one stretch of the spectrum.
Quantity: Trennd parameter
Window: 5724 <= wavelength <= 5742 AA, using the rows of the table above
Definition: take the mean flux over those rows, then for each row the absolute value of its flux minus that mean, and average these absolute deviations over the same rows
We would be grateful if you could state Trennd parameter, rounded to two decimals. 0.17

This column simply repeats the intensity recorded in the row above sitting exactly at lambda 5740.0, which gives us 9.441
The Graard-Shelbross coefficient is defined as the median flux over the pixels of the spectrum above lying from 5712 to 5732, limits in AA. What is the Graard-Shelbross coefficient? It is 9.58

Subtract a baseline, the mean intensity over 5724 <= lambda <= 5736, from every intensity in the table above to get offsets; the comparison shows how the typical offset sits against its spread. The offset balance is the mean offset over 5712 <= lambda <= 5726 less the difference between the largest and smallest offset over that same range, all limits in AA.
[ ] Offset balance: -0.29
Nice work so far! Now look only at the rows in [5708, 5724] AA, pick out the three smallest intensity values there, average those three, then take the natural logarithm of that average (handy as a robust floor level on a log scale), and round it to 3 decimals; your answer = 2.261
